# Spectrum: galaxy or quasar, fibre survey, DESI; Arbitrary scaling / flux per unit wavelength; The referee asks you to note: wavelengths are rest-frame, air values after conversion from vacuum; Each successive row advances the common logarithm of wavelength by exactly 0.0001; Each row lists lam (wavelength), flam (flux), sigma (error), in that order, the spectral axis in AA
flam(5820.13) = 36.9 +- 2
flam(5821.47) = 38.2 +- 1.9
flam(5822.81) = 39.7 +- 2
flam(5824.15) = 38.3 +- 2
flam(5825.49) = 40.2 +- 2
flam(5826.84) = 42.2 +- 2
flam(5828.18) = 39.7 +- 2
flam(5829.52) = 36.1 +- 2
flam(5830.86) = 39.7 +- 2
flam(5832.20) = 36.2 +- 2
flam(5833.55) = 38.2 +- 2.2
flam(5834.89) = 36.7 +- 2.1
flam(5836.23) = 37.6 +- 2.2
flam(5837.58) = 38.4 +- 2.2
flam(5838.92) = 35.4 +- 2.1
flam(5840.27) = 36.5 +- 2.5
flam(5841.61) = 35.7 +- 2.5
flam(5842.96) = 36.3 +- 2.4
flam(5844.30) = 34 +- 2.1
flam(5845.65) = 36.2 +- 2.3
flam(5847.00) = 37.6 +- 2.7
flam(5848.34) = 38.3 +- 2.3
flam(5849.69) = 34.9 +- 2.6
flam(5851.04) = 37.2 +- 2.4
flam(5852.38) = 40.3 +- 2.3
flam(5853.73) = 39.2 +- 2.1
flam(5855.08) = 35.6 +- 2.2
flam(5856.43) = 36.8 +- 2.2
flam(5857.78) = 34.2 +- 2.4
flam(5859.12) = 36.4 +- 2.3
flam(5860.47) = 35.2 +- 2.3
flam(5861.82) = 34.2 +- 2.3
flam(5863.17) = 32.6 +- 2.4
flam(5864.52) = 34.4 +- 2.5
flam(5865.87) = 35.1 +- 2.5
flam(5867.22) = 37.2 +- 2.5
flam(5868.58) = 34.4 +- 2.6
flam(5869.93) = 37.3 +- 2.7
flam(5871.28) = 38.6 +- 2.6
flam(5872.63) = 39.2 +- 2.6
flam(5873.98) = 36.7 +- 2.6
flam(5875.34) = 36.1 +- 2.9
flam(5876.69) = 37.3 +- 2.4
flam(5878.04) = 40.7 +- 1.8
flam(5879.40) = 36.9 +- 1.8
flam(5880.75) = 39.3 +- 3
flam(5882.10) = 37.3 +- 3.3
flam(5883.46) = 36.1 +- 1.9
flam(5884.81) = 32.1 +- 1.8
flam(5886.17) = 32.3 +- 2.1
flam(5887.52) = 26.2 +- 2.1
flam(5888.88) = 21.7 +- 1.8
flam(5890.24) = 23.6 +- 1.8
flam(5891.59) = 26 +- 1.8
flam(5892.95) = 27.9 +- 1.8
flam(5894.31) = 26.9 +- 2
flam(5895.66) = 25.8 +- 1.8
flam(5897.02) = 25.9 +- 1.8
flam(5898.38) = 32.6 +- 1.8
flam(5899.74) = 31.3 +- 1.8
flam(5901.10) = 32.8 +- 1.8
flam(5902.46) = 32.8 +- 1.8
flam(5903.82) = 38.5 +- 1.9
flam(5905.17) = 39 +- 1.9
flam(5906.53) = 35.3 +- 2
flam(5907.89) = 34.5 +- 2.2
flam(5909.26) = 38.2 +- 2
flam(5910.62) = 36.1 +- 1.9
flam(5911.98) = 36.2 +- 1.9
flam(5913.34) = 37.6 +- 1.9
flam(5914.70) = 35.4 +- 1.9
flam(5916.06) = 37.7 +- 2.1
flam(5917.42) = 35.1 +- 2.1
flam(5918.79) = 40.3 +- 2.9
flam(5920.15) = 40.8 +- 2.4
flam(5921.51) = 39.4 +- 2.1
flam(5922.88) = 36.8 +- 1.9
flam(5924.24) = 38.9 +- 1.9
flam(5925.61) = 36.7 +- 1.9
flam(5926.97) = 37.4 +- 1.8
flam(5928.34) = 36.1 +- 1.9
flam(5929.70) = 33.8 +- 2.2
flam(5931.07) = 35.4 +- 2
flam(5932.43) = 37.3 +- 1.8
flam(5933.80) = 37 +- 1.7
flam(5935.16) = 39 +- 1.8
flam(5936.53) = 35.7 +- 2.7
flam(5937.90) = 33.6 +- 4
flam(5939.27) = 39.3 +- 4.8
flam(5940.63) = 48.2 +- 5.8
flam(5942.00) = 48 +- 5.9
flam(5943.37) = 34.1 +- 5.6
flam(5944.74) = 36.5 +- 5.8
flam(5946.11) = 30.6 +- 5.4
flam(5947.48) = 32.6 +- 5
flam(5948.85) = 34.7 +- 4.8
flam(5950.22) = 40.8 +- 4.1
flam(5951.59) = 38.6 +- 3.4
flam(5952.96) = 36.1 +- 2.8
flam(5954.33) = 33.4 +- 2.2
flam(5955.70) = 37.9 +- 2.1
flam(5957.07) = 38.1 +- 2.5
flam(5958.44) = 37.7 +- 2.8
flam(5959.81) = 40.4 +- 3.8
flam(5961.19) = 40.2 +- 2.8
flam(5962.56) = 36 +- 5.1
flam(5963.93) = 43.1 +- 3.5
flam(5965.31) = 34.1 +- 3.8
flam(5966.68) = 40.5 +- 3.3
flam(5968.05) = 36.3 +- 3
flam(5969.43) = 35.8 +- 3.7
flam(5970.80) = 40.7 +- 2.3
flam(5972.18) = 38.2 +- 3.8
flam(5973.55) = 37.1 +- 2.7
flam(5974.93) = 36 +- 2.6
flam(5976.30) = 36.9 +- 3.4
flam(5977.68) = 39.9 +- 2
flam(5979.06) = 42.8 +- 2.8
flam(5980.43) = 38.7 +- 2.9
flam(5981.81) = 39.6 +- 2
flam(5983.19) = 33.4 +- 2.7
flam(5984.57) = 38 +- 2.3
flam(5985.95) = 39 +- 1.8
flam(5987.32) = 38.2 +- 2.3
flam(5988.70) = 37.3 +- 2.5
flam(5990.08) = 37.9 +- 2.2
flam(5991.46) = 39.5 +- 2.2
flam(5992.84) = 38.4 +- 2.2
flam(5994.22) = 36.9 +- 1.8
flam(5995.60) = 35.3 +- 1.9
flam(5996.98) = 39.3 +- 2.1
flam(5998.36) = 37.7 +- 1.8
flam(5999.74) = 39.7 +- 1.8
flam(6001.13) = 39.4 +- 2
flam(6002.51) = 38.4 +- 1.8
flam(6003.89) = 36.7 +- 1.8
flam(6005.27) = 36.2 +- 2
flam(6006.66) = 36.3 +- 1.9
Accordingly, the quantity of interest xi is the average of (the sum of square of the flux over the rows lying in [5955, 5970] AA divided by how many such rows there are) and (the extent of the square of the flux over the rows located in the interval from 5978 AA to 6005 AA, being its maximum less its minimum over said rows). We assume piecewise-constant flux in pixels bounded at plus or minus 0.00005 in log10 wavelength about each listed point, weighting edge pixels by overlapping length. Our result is 1091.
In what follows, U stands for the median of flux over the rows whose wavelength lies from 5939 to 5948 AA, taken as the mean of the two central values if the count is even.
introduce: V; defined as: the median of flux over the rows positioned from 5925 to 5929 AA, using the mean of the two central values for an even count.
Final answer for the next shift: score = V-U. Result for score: 0.2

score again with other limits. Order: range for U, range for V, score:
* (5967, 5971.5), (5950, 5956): 1.6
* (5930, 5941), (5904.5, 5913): -1.0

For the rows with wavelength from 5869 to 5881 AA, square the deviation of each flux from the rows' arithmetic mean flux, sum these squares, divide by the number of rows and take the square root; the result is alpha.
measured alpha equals 1.4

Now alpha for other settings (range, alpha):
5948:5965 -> 2.7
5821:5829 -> 1.3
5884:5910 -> 5.0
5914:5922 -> 2.2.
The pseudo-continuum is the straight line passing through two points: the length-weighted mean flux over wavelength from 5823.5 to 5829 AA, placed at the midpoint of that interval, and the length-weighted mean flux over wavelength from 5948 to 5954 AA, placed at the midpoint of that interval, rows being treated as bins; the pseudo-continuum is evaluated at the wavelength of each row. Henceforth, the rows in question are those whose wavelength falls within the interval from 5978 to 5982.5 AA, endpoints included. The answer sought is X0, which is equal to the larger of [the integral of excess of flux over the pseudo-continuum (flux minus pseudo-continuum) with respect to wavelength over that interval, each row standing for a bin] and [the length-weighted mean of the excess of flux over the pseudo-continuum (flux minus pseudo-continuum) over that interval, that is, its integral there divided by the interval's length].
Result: 17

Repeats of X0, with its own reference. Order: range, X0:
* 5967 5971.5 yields 5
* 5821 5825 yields -1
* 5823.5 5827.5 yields 1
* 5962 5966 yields 4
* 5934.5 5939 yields -1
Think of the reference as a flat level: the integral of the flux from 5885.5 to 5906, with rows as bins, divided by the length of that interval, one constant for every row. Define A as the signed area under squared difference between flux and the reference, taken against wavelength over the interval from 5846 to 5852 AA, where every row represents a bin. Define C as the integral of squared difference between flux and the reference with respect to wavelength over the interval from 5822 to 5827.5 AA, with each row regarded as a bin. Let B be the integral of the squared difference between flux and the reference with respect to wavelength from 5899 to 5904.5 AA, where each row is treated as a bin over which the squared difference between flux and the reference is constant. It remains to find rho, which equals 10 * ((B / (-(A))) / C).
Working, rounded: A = 351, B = 141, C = 610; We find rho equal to -0.01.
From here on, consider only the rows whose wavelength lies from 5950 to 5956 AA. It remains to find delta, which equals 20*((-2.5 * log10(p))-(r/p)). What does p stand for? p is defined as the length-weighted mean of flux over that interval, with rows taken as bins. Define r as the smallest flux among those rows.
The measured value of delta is -96.5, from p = 37.1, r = 33.4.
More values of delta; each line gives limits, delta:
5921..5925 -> -98.4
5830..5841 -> -97.6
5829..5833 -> -97.9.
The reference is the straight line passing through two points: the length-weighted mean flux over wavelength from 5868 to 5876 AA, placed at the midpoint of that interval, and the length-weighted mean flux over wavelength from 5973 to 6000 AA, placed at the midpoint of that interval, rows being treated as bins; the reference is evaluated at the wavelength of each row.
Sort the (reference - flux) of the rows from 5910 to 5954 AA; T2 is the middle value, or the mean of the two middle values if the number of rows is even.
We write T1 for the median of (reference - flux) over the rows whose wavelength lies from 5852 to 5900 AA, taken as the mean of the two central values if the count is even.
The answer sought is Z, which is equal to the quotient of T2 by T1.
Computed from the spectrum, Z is 0.4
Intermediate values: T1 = 1.9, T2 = 0.8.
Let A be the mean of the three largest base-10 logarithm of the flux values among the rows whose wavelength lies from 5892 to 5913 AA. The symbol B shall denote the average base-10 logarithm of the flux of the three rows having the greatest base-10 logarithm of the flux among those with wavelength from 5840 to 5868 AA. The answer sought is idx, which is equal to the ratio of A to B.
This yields 1.00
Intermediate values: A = 1.59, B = 1.594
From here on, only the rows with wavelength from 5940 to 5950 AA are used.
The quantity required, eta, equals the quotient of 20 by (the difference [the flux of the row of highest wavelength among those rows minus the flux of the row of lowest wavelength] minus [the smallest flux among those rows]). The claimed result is -0.454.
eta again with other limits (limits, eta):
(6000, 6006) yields -0.508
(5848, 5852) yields -0.556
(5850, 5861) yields -0.552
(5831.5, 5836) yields -0.560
